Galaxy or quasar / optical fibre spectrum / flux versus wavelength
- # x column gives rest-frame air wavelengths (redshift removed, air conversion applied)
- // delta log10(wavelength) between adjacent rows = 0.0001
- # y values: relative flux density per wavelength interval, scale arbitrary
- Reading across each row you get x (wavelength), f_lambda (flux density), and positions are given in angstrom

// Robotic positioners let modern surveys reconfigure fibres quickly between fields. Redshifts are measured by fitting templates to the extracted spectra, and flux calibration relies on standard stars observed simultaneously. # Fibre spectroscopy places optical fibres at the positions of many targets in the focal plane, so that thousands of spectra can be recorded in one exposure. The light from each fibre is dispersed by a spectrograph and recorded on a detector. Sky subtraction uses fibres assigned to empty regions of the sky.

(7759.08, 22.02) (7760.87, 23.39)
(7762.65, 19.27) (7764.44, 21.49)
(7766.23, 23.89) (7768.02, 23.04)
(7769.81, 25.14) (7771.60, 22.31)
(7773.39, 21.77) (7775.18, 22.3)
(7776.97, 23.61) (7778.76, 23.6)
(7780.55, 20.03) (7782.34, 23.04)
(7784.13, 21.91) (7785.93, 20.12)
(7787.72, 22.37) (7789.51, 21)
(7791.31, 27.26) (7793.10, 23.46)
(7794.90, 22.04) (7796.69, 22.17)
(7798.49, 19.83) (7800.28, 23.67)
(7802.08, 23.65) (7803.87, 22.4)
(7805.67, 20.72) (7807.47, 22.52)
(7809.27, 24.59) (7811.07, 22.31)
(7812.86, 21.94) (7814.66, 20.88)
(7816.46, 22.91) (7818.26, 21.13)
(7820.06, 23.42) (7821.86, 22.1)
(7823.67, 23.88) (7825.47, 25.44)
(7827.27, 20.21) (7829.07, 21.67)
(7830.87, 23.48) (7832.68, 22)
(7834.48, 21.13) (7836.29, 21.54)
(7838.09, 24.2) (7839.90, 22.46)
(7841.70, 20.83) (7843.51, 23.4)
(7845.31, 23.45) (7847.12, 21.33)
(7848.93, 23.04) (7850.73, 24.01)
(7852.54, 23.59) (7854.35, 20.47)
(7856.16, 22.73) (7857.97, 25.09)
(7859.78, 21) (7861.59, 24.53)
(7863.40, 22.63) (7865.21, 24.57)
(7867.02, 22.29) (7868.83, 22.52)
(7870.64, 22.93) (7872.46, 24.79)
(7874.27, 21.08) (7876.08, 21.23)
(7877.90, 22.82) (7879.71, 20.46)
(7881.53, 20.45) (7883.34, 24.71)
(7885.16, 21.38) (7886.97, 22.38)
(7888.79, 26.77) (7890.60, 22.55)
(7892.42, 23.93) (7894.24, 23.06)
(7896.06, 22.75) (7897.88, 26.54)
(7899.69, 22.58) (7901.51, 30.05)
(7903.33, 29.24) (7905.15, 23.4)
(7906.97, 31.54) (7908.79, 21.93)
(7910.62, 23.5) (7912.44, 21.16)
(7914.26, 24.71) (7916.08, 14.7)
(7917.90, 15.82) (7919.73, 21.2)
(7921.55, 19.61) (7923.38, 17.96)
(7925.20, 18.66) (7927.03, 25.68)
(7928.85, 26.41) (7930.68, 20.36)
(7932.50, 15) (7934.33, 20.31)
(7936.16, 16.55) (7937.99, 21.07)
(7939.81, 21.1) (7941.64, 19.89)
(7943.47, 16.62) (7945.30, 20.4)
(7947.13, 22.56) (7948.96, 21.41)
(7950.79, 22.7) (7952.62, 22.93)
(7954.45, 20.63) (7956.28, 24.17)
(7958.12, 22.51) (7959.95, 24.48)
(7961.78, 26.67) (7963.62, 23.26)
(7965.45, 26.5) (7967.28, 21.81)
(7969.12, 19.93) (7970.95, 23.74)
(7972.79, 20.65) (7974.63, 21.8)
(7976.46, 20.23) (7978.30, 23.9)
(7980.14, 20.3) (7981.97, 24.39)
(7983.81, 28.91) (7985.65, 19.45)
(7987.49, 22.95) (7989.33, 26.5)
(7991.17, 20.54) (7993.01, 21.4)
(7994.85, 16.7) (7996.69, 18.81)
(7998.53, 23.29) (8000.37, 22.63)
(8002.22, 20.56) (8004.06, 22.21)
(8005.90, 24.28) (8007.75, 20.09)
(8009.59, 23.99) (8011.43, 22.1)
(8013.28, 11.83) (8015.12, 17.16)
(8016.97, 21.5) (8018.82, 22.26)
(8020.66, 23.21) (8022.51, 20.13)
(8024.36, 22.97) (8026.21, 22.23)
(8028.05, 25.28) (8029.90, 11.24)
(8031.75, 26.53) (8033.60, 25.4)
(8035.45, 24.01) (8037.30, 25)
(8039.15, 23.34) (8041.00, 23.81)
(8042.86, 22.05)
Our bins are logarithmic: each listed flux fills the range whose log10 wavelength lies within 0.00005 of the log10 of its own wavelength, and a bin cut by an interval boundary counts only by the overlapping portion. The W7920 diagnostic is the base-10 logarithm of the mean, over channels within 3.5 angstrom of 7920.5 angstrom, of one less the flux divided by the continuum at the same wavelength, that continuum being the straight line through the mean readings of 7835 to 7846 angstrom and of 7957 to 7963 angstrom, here -0.7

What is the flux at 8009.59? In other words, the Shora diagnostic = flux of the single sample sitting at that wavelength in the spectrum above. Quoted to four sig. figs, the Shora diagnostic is 23.99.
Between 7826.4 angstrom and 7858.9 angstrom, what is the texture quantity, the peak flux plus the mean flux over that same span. 47.6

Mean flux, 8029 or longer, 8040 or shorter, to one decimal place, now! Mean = 22.6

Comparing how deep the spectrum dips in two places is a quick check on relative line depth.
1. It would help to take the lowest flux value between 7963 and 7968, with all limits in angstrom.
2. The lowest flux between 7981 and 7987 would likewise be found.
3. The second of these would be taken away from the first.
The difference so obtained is 2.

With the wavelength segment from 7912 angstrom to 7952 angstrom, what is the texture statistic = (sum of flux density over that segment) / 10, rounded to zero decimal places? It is 44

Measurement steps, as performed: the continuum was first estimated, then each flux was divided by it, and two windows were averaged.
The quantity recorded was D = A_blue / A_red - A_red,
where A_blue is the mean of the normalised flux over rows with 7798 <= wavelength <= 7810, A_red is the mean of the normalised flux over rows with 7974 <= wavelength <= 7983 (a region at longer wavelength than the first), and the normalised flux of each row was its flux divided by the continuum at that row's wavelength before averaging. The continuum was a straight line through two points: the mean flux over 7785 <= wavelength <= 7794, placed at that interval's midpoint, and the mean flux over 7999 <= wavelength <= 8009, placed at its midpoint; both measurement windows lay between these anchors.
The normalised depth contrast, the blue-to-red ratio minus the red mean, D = -0.02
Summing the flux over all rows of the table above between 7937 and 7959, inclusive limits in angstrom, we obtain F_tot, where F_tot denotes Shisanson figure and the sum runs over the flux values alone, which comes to 256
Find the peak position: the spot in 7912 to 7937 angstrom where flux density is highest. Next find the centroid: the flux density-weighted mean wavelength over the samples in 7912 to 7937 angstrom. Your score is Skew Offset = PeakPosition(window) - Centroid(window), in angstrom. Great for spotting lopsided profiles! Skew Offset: 4.7 angstrom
